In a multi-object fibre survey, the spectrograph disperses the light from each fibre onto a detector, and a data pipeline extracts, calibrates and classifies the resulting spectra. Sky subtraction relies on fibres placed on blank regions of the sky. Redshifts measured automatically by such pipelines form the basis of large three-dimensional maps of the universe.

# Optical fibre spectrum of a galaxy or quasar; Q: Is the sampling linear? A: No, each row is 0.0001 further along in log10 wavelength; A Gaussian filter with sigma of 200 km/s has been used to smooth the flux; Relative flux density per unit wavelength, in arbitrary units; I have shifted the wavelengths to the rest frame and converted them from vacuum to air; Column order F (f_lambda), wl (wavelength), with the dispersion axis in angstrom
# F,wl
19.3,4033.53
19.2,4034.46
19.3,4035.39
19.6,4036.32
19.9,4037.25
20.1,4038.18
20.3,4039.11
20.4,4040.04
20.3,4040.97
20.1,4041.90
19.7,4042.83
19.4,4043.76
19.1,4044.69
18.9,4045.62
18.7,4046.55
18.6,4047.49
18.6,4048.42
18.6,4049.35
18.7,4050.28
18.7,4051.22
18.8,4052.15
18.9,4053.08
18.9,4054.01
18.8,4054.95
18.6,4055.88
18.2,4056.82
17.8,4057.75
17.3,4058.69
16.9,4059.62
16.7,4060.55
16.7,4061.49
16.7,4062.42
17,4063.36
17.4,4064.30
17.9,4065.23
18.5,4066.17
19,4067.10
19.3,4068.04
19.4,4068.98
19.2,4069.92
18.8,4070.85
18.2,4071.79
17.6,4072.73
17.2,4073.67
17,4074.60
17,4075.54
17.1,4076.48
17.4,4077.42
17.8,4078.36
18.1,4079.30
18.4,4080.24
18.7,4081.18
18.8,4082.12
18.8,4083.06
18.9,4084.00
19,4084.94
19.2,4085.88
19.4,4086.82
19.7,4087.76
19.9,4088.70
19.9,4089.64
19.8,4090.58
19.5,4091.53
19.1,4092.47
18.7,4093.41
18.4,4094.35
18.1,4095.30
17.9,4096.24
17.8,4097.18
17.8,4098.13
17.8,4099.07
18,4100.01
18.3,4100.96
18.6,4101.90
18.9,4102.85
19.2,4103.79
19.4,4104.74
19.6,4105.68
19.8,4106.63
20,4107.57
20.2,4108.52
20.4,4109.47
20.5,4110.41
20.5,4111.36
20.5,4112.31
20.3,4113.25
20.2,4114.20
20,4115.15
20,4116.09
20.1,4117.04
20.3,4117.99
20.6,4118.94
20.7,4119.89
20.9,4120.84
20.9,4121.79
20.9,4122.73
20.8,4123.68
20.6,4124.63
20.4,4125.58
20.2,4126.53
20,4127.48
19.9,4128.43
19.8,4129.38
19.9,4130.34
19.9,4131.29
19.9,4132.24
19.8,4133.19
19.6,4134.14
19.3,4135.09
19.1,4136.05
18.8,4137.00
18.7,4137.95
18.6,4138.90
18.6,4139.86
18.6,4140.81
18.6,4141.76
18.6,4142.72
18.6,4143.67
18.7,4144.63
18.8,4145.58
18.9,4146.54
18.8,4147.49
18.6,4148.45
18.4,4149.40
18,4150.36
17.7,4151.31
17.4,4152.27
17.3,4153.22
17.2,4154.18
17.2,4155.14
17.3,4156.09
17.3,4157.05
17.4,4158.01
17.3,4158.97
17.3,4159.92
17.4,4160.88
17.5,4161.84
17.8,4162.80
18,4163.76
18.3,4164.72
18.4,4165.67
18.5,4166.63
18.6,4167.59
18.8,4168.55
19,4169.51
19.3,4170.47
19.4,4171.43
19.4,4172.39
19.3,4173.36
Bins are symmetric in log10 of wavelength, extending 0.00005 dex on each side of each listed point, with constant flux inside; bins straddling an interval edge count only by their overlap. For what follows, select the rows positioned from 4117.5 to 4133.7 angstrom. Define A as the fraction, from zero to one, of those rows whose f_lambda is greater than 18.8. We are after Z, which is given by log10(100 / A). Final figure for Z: 2.00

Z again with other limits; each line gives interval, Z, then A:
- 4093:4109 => 2.39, 0.41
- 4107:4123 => 2.00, 1.00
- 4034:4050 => 2.12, 0.76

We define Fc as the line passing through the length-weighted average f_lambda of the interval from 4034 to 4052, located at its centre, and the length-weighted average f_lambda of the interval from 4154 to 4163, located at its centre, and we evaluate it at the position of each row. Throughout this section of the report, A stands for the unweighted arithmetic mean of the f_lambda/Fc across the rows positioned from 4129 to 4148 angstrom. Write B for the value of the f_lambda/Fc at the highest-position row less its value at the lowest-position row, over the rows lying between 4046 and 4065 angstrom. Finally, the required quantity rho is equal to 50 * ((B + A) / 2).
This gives 25.62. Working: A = 1.08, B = -0.053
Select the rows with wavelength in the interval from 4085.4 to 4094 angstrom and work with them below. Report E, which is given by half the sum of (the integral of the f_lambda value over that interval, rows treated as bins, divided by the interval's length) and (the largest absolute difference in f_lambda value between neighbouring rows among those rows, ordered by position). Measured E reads 9.9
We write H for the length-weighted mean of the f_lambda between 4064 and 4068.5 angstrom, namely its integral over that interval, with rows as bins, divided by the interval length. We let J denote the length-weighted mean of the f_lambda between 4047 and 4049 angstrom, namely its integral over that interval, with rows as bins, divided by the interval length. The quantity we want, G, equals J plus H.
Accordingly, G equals 37.0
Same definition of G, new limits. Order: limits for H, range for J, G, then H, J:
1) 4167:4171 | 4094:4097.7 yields 36.9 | 18.9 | 18.0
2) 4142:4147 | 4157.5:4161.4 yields 36.0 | 18.7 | 17.3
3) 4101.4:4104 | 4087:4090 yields 38.7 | 18.9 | 19.8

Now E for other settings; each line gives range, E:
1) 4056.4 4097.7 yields 9.4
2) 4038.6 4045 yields 10.2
